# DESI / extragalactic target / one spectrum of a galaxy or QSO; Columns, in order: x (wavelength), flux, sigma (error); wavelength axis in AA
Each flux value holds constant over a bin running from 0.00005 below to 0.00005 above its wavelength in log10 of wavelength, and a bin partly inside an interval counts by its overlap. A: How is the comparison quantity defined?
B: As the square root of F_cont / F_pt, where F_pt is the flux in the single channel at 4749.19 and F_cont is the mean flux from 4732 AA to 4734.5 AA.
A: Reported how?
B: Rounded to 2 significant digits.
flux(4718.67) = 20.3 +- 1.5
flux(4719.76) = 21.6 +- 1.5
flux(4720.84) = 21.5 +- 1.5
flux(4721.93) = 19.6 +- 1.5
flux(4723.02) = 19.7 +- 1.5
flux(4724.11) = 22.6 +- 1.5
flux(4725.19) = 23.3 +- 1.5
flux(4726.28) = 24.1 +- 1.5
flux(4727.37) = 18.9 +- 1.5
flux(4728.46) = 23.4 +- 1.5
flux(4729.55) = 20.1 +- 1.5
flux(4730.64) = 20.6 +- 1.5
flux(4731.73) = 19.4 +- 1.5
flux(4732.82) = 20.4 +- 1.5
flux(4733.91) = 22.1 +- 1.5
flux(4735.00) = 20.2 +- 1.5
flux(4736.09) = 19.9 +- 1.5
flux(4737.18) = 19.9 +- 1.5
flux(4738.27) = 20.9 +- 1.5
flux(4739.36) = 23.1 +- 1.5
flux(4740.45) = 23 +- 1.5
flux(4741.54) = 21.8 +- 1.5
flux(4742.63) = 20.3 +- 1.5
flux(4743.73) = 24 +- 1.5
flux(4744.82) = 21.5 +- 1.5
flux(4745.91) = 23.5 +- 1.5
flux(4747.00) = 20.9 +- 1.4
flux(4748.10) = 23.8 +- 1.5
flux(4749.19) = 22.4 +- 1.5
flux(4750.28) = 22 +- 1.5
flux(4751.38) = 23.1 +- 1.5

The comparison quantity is 0.97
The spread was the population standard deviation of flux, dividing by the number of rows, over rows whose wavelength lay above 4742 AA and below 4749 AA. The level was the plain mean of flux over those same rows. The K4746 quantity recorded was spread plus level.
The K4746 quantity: 23.8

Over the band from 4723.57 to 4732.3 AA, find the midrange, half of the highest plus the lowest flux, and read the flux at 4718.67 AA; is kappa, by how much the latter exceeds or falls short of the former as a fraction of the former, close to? -0.06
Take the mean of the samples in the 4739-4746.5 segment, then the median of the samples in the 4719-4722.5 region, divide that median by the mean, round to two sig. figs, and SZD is 0.96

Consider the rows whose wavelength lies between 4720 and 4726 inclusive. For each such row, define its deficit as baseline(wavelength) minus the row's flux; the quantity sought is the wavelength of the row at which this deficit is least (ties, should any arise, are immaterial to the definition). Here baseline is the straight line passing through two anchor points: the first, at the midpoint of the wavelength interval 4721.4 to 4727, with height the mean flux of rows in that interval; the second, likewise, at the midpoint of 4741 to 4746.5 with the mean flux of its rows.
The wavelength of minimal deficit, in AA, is 4725.19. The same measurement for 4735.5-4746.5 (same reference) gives 4743.73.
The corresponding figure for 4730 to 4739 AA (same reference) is 4733.91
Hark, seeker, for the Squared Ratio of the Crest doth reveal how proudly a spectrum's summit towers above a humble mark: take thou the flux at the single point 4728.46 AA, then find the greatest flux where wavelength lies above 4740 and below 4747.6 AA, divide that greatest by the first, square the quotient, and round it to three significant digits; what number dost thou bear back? 1.05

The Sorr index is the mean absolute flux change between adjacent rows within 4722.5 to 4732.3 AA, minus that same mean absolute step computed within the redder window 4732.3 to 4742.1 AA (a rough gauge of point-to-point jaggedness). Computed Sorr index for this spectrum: 1.3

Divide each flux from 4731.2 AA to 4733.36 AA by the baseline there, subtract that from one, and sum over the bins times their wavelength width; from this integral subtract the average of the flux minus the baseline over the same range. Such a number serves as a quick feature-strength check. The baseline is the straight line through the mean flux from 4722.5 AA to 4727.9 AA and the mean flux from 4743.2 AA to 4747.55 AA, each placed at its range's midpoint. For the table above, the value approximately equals 2.3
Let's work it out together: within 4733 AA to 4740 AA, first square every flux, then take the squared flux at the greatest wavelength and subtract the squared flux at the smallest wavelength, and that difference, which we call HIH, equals 45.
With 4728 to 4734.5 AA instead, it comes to -59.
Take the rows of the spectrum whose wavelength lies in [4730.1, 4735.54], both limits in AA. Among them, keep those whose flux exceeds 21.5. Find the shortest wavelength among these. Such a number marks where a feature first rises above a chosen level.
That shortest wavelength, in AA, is 4733.91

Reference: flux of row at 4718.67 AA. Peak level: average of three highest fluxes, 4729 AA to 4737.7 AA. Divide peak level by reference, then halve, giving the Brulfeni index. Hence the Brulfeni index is 0.52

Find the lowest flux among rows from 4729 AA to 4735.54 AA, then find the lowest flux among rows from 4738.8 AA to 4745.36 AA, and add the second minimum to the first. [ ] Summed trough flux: 39.7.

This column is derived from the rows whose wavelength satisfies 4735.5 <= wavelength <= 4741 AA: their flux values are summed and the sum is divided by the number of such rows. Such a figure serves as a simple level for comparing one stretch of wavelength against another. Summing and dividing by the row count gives 21.4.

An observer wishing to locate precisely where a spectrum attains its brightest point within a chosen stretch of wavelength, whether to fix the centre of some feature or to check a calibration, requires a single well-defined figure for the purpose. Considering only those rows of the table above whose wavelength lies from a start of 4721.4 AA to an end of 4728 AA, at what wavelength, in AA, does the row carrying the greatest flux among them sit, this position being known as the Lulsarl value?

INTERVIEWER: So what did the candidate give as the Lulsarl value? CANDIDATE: 4726.28 AA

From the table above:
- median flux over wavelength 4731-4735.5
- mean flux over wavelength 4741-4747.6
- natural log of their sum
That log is 3.745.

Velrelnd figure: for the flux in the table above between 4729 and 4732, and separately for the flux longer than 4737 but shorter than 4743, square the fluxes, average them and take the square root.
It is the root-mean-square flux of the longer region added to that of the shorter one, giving 41.6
